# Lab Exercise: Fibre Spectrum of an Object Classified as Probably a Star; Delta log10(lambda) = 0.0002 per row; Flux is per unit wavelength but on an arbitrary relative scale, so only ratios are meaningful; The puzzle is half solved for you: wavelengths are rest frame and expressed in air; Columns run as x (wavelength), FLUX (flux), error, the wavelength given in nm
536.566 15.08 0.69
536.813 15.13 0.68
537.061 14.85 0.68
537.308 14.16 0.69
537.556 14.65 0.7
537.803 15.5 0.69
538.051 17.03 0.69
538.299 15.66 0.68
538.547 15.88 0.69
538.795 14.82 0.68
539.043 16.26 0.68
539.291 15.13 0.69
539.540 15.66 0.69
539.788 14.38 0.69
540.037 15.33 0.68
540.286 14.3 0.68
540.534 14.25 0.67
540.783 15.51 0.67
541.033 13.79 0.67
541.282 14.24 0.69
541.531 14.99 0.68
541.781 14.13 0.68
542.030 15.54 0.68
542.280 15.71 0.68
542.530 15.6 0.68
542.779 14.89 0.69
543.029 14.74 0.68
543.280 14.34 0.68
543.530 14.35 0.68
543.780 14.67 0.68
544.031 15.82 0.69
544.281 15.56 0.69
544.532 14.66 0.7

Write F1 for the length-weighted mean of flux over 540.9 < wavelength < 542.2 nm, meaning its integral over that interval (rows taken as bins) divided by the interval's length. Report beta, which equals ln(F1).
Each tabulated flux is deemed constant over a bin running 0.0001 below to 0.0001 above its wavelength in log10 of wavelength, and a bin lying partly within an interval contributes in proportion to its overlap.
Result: 2.68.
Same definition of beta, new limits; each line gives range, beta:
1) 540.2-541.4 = 2.67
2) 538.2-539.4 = 2.74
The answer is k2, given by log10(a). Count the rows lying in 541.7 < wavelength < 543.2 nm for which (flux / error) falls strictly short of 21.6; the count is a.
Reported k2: 0.30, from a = 2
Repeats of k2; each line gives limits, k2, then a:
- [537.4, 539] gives 0.00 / 1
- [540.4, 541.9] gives 0.60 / 4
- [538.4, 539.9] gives 0.00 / 1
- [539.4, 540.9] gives 0.48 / 3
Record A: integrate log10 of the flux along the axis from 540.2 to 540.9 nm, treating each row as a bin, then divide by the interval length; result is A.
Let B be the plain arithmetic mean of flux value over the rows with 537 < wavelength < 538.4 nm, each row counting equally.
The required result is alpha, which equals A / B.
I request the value 0.0763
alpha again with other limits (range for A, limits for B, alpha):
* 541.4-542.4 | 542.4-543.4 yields 0.0791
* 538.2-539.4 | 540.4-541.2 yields 0.0821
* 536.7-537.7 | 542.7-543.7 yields 0.0801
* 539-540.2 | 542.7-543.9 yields 0.0810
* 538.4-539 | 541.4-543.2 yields 0.0789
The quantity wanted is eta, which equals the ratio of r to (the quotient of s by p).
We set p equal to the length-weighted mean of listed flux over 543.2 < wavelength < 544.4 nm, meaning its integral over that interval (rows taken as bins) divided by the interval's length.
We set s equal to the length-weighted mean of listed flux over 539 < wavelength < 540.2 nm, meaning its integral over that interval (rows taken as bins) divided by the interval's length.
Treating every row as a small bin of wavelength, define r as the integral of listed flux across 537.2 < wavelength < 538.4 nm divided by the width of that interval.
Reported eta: 15.1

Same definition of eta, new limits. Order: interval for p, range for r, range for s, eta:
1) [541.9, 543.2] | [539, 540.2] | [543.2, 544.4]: 15.5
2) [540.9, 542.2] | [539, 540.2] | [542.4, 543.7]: 15.0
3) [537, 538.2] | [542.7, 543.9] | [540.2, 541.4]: 15.4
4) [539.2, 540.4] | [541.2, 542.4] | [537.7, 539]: 14.1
